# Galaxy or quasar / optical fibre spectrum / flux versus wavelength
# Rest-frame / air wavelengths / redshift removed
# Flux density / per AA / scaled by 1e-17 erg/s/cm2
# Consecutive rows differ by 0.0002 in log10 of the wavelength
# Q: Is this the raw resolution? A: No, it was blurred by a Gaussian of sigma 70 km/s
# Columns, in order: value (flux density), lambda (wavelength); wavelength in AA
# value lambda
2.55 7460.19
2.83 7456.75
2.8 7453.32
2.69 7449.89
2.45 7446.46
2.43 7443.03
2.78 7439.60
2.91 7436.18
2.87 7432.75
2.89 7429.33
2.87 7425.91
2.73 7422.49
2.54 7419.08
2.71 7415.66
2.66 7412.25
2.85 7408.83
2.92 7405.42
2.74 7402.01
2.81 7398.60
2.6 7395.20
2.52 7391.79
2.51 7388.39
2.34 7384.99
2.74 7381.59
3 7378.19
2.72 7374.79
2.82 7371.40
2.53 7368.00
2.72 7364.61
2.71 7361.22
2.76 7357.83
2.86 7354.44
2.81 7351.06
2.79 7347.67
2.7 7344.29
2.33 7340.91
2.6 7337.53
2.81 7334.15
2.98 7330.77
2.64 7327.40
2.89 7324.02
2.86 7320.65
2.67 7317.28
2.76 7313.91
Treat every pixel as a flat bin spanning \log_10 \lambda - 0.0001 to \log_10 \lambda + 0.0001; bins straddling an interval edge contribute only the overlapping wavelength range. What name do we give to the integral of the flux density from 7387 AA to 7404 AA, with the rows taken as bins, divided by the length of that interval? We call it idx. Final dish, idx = 2.64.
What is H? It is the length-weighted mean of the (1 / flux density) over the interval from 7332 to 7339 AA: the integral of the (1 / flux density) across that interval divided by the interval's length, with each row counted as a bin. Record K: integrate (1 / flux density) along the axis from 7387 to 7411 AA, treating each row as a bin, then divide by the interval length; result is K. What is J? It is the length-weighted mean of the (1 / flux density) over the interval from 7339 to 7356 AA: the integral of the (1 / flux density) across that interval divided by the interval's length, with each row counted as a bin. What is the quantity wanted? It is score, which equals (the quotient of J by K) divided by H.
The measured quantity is 2.74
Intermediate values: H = 0.367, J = 0.373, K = 0.370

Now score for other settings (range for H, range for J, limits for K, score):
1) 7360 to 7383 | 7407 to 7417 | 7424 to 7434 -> 2.88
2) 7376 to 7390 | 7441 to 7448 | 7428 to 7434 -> 3.08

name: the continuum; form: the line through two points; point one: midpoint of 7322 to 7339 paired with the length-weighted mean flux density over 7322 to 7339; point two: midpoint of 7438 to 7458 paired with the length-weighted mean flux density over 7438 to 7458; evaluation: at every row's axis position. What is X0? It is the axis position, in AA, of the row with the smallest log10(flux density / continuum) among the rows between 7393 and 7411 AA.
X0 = 7395.20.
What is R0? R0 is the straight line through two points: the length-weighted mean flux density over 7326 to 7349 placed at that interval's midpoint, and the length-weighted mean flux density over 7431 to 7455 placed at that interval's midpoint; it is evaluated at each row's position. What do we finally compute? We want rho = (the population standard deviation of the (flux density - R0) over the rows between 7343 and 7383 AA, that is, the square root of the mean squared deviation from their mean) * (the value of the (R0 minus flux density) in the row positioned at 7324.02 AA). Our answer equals -0.021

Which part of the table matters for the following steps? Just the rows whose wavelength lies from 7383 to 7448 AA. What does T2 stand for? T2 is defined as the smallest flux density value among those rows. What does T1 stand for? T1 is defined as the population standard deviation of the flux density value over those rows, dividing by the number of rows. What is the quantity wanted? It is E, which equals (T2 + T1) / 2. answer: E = 1.259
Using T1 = 0.178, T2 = 2.34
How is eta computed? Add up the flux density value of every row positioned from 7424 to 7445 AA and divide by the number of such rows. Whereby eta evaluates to 2.79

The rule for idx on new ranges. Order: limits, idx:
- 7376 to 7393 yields 2.63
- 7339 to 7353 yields 2.66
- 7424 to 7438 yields 2.88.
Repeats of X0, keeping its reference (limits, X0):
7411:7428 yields 7419.08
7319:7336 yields 7327.40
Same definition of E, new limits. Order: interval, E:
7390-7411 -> 1.330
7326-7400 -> 1.251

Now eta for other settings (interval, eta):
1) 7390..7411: 2.74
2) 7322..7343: 2.71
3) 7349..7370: 2.73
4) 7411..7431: 2.73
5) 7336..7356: 2.68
